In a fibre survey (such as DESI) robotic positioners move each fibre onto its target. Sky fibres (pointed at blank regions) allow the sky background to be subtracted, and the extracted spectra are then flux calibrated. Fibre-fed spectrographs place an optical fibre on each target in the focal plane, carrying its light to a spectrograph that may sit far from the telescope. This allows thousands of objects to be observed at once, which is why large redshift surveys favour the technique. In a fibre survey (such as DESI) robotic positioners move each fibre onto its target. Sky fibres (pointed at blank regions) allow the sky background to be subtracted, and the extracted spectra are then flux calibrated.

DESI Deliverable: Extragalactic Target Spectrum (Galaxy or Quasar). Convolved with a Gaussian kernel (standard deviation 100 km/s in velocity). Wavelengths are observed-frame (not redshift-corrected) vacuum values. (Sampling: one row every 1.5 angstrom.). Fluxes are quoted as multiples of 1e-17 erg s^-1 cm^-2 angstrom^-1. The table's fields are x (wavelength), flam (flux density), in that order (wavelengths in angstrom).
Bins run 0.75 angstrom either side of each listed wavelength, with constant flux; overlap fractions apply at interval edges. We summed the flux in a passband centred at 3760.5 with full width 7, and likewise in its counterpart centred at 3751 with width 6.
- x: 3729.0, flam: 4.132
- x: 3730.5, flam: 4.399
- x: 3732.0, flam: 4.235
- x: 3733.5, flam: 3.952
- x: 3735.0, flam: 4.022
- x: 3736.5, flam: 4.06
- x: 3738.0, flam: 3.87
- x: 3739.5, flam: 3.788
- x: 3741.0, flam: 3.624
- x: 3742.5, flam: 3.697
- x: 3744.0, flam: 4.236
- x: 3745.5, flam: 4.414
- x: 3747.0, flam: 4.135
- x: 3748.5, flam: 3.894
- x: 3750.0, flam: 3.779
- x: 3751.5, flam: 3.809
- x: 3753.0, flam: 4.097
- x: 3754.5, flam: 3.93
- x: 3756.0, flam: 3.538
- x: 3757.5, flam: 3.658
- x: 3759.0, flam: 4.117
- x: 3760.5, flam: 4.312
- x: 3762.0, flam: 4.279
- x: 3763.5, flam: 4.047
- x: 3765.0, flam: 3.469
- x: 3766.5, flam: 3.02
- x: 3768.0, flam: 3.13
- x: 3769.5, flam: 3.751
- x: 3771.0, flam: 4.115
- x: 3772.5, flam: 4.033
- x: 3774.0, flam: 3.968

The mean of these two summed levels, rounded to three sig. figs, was 18.0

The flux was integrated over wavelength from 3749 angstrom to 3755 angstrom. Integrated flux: 23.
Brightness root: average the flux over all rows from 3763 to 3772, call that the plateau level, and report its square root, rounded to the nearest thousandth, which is 1.894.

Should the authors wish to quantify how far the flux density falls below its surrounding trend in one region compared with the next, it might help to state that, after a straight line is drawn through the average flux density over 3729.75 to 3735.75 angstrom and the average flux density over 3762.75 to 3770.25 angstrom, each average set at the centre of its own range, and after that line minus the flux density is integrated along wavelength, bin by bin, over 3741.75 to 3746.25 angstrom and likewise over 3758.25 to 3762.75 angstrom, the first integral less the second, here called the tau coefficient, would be 2.0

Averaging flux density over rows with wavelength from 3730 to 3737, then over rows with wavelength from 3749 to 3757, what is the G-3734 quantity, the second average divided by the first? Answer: 0.93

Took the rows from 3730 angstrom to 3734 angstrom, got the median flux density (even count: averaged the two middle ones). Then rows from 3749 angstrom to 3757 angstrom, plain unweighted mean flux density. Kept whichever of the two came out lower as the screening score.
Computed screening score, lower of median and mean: 3.83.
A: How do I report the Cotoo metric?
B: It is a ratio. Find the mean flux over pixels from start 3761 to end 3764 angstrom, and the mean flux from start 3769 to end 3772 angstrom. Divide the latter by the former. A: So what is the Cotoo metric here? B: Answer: 0.945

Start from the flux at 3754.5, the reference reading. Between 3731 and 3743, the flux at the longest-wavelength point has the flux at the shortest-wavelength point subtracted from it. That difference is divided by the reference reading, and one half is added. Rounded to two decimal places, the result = 0.36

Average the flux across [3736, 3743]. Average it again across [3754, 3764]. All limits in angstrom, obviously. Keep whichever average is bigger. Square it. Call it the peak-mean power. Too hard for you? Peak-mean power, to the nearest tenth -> 15.9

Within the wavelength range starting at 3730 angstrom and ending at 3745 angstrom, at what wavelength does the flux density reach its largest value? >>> 3730.5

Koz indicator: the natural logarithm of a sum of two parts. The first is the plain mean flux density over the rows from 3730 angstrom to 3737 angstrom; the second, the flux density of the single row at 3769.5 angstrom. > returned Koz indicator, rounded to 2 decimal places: 2.06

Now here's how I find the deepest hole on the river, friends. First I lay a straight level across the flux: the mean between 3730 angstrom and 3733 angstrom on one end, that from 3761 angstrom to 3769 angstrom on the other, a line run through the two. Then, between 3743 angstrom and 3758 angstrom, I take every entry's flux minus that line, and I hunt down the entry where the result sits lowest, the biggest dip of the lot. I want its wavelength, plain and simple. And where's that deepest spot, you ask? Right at 3756.0 angstrom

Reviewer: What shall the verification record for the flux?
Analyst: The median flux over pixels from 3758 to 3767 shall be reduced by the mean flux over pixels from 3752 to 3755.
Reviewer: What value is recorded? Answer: 0.1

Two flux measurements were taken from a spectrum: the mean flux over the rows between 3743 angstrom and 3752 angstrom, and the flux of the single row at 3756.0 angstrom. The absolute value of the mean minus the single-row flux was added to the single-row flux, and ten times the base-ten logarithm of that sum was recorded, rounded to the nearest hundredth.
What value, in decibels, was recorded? 6.07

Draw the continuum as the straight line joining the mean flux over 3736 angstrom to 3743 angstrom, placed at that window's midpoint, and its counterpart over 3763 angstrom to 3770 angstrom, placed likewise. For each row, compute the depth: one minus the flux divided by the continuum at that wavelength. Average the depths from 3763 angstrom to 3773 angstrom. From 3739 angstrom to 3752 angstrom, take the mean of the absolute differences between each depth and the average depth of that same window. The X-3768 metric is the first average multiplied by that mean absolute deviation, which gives -0.003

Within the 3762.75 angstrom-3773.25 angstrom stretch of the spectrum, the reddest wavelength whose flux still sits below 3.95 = 3769.5 angstrom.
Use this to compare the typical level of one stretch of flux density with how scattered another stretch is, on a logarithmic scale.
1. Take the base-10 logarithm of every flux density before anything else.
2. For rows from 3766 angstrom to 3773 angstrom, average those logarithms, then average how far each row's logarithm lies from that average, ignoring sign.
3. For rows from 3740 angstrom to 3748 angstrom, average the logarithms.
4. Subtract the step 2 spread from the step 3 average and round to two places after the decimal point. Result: 0.55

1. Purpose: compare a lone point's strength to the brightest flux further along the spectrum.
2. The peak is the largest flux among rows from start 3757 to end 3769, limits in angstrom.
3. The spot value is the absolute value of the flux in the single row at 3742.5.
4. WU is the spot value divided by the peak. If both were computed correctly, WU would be 0.86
